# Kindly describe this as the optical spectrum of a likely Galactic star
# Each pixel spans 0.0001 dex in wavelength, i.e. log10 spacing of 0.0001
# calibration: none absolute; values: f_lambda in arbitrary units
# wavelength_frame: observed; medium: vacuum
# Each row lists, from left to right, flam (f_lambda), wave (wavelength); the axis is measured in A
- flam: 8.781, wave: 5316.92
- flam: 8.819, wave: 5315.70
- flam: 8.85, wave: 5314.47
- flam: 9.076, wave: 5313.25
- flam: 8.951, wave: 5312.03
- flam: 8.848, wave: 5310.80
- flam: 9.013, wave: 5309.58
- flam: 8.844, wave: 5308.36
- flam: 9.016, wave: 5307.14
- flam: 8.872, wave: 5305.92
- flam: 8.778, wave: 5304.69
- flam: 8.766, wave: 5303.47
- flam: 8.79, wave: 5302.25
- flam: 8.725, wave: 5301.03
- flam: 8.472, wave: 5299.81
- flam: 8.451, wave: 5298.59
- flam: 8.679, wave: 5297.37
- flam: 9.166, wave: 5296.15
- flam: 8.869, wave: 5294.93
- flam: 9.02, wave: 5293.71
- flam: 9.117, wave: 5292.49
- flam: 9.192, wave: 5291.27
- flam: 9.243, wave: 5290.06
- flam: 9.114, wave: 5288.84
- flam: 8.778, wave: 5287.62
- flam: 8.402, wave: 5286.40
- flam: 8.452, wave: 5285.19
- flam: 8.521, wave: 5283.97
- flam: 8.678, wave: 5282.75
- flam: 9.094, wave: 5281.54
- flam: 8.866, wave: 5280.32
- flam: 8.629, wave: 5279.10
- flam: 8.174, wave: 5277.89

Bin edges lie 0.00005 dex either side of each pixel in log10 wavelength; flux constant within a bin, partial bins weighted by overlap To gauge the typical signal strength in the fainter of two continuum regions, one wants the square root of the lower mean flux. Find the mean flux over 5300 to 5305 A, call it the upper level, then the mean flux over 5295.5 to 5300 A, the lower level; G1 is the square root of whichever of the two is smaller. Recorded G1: 2.95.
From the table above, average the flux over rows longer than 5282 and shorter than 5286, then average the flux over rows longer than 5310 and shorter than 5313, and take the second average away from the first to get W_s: -0.35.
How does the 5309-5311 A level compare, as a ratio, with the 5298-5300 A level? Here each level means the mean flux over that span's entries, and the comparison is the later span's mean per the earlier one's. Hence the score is 1.06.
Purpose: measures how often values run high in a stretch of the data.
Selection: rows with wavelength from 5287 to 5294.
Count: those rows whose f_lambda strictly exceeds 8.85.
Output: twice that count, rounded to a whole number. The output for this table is 10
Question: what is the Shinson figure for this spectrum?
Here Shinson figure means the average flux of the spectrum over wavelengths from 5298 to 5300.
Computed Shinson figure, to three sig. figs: 8.46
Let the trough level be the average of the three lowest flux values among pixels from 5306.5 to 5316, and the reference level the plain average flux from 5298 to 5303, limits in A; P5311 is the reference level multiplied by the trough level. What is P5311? 76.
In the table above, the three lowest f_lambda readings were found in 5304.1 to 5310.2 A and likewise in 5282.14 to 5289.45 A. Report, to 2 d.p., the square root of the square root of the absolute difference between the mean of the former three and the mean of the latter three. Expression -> 0.78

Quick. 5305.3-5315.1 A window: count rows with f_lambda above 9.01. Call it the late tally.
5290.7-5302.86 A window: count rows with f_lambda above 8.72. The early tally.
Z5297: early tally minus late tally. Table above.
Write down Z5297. 4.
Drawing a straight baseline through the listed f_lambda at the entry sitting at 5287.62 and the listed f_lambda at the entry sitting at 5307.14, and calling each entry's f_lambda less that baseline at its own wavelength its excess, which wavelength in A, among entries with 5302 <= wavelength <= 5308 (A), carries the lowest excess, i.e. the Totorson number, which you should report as 5304.69 A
